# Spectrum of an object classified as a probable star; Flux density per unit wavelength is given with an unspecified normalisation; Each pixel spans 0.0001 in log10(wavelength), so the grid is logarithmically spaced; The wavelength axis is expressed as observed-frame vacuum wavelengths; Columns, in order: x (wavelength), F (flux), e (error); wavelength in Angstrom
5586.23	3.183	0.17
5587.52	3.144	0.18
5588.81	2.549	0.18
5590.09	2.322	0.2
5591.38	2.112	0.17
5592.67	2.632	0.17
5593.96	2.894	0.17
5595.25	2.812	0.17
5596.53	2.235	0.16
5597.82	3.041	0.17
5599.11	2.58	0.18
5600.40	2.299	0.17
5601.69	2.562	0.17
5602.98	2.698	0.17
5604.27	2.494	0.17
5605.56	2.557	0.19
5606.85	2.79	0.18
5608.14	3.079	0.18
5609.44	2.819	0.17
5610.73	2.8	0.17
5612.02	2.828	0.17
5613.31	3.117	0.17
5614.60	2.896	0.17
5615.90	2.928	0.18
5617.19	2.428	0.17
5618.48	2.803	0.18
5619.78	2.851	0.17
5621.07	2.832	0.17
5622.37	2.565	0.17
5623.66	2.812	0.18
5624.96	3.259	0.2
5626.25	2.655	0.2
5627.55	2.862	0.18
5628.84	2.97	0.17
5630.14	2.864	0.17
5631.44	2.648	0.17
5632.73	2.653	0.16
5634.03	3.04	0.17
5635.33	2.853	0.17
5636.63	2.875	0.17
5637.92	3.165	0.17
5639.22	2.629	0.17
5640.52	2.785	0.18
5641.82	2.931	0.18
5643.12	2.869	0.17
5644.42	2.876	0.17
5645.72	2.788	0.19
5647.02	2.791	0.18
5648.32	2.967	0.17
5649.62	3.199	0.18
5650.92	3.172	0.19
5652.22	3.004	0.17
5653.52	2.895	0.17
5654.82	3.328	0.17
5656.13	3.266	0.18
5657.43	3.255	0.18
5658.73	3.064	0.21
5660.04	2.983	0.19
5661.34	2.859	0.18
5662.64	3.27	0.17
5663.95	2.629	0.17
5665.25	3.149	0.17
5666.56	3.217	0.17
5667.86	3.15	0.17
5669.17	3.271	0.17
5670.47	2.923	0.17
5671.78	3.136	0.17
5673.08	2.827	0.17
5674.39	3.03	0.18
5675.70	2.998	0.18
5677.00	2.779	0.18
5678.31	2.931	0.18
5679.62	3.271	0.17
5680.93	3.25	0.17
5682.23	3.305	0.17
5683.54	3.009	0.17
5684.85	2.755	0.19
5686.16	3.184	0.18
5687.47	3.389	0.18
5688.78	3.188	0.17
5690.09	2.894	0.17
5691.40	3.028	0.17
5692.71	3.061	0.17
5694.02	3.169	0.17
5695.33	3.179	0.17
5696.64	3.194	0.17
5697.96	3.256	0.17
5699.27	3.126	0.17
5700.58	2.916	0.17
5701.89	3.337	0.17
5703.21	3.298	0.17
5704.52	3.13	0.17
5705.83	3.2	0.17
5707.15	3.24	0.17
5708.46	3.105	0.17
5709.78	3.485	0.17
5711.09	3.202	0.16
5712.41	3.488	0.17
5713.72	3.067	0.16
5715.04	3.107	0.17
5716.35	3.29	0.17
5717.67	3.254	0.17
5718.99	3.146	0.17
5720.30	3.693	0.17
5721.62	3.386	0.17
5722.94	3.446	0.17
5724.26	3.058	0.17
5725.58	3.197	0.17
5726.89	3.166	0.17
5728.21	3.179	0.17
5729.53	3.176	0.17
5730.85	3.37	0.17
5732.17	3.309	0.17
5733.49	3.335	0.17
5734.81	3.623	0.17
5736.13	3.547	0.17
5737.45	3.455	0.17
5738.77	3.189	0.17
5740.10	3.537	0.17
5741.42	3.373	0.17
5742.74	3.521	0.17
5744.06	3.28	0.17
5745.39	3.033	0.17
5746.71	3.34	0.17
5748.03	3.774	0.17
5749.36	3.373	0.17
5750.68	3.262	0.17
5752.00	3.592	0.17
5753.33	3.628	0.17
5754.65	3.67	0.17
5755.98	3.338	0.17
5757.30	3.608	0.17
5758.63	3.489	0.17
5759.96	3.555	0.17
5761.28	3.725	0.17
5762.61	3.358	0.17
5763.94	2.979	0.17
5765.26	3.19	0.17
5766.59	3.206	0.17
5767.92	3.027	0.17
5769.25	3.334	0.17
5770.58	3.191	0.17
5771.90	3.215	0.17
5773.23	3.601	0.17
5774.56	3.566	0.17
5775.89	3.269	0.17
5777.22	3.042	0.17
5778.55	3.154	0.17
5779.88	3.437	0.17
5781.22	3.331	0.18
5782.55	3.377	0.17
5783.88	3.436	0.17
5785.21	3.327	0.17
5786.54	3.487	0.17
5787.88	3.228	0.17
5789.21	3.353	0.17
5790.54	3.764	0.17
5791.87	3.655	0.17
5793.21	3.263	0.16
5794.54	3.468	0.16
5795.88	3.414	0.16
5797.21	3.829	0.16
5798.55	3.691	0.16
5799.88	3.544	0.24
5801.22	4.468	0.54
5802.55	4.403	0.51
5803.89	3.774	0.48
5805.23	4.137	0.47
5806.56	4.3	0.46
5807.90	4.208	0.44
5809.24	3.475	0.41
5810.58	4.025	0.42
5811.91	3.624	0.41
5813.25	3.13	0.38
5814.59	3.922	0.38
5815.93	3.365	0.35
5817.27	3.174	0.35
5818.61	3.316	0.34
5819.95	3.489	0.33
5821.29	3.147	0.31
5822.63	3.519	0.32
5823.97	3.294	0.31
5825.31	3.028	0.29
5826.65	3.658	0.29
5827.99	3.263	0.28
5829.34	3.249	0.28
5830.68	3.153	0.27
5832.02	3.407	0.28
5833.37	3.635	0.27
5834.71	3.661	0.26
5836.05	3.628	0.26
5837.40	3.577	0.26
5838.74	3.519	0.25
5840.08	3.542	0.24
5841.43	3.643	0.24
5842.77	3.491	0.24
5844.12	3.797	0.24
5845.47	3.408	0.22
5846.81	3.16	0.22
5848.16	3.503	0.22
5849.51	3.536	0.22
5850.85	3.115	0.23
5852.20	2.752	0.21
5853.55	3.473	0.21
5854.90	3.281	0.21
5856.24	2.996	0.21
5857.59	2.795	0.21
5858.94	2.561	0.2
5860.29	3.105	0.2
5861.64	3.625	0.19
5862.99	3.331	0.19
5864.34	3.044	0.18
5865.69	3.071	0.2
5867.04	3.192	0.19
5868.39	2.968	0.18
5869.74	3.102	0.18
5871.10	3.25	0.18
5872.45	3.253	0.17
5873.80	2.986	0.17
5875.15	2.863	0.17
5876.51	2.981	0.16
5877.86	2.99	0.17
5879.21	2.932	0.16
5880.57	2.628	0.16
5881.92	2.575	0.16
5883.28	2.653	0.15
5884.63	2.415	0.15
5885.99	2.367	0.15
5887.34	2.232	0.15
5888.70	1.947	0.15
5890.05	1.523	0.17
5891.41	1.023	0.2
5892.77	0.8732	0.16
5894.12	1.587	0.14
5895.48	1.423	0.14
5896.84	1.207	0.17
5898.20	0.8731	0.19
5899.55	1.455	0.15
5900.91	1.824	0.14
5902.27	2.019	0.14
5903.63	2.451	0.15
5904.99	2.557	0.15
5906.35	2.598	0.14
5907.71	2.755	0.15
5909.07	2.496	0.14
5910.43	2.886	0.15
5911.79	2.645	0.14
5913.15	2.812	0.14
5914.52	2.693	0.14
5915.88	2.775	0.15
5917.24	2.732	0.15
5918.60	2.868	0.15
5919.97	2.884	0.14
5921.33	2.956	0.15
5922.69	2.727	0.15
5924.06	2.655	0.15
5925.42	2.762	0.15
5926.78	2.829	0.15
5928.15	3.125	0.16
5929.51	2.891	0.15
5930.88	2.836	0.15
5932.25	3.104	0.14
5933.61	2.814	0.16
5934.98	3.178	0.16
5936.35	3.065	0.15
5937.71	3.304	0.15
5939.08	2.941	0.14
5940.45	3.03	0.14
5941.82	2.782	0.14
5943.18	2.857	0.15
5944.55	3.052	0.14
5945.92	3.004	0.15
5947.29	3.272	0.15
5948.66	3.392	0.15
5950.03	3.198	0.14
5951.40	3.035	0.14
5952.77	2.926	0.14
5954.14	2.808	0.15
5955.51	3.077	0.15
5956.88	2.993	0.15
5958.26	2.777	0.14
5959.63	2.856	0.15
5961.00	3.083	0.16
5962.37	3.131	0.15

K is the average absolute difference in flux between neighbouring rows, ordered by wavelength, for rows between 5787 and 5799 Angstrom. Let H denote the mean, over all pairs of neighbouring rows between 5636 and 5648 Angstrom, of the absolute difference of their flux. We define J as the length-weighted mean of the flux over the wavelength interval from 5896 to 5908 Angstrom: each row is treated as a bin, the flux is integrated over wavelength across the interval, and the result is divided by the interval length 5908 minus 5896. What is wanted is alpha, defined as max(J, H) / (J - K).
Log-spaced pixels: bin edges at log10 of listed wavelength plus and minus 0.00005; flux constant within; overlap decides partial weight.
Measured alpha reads 1.14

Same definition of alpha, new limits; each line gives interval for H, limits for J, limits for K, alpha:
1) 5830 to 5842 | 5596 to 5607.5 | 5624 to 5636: 1.10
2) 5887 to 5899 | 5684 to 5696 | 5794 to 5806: 1.12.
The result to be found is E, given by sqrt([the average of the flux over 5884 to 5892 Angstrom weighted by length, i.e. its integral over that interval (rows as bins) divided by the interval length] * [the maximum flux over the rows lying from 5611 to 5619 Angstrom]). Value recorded 2.4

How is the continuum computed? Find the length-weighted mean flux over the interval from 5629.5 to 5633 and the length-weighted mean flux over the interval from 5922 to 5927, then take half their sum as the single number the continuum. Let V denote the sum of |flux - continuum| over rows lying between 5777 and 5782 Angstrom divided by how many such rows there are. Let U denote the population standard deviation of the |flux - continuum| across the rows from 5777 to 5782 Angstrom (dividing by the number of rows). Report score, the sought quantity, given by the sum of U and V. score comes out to 0.7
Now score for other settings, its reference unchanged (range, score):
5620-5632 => 0.3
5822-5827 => 0.9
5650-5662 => 0.5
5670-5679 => 0.3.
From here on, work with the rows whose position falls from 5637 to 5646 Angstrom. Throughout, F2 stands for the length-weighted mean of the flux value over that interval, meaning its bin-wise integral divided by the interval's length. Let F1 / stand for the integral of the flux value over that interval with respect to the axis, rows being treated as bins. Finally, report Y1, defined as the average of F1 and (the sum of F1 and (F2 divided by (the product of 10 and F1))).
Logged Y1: 25.8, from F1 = 25.8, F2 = 2.9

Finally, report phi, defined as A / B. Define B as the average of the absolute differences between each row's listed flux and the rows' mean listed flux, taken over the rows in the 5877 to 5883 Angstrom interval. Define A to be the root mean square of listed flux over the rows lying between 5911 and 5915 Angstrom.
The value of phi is 15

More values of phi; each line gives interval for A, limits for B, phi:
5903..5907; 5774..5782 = 18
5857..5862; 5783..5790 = 40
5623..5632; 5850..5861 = 12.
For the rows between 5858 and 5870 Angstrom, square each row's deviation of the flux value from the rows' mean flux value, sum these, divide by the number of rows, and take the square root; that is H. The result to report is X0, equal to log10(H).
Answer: -0.57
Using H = 0.27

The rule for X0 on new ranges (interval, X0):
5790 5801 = -0.75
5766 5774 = -0.75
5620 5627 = -0.62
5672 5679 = -1.02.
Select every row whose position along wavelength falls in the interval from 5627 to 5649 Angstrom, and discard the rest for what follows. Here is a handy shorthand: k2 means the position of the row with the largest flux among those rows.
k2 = 5637.92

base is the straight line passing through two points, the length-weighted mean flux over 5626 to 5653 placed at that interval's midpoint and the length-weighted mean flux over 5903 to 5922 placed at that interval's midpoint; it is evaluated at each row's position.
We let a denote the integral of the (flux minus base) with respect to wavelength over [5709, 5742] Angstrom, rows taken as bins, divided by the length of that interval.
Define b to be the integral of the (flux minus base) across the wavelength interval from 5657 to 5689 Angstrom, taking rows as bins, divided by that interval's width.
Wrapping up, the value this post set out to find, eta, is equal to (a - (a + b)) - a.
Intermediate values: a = 0.49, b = 0.2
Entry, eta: -0.7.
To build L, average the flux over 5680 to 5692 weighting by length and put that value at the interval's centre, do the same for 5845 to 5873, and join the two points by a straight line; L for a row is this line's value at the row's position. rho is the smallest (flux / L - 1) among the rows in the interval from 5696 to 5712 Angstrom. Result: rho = -0.07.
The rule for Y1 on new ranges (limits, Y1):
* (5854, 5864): 31.1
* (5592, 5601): 23.8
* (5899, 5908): 20.0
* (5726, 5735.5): 31.4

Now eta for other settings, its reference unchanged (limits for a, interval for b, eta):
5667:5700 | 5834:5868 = -0.8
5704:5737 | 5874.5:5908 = 0.2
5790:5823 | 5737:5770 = -1.5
